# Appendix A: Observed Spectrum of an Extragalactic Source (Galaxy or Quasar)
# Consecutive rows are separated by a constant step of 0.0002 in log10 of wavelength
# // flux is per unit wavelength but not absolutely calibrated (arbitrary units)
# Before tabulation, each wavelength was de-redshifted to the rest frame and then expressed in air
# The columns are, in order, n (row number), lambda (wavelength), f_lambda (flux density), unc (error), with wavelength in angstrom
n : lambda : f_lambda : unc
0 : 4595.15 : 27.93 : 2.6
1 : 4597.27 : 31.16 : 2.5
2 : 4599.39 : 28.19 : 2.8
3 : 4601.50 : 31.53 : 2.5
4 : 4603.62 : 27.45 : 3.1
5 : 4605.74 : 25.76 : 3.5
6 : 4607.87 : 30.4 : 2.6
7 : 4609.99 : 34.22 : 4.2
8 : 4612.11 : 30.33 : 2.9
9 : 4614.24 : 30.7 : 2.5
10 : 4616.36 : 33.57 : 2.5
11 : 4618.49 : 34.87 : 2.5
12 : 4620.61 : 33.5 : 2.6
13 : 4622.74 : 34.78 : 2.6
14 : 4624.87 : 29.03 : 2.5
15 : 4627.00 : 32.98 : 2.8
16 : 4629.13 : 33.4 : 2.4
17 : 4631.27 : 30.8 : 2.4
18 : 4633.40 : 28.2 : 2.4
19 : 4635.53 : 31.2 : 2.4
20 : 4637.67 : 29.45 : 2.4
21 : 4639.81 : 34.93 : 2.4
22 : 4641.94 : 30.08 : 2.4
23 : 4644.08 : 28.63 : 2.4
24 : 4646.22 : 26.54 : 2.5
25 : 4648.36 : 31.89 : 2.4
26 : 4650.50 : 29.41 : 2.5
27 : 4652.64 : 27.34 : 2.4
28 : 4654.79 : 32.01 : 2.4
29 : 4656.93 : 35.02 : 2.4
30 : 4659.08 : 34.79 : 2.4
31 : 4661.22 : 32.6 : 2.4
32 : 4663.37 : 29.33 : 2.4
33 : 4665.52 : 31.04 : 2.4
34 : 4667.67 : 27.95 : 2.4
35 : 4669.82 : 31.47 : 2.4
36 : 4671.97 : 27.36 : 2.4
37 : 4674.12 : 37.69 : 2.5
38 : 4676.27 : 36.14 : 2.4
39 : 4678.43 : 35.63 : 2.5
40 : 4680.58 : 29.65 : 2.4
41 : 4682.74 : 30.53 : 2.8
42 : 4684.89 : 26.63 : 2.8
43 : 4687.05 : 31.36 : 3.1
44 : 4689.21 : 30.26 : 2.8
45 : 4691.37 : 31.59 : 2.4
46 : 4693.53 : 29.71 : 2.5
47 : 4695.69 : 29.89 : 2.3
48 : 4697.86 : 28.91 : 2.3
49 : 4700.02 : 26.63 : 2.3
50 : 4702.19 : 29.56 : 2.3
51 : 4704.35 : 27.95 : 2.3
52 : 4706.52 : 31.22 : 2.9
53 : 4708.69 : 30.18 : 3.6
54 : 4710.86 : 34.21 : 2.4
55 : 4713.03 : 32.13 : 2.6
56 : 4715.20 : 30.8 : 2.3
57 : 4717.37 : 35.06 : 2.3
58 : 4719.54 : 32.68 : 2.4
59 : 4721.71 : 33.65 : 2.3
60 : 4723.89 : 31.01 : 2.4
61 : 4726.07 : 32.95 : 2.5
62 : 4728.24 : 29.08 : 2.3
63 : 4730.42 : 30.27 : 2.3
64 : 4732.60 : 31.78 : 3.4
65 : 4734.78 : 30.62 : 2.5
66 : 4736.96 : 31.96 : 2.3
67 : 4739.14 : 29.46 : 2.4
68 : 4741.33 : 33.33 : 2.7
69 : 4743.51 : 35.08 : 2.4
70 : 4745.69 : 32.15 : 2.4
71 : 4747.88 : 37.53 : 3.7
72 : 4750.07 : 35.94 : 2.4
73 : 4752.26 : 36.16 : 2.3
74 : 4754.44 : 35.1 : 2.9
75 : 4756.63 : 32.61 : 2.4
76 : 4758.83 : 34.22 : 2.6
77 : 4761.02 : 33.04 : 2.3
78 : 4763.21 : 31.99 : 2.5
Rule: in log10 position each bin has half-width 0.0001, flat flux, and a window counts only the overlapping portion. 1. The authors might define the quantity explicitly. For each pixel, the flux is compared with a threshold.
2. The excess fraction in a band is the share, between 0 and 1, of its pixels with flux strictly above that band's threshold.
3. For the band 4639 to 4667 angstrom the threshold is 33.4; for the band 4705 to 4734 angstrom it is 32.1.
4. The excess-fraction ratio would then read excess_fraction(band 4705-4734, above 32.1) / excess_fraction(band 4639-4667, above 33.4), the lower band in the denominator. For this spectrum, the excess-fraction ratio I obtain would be 2.0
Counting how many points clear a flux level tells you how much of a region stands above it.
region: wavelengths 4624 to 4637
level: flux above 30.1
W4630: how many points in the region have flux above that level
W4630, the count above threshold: 4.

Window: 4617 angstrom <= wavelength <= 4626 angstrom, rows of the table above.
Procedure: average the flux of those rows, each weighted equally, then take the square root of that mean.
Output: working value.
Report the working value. 5.75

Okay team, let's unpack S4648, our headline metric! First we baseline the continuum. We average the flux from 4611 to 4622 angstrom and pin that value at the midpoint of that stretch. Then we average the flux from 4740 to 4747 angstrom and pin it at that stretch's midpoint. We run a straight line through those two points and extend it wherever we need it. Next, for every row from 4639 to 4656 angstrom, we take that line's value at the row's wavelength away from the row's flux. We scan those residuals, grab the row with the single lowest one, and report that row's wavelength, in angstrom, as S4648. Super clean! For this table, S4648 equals 4646.22 angstrom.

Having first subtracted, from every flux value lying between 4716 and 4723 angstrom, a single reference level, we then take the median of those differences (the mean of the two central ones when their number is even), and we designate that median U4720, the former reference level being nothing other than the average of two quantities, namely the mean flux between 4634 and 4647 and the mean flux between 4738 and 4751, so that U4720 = 1.6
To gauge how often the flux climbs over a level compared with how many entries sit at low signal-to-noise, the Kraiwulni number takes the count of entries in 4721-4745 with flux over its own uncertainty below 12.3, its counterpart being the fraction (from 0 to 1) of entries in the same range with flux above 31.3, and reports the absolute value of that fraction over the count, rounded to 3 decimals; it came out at 0.182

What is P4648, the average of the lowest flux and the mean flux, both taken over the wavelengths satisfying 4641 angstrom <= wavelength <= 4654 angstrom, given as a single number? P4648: 27.8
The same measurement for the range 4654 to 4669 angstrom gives 29.9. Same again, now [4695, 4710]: 27.9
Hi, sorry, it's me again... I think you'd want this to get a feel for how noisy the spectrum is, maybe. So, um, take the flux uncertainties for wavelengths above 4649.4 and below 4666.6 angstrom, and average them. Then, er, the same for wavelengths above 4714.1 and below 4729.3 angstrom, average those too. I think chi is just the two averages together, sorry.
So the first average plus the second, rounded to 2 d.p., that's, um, 4.77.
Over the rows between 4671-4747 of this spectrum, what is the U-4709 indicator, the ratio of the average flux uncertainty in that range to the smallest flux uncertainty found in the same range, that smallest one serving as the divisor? 1.10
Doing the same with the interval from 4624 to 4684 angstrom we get 1.02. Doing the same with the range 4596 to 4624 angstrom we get 1.13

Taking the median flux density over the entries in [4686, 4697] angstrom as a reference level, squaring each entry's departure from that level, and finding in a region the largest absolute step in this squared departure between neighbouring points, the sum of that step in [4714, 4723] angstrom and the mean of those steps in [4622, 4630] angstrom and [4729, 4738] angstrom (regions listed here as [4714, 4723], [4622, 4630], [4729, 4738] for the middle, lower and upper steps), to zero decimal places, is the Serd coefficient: 34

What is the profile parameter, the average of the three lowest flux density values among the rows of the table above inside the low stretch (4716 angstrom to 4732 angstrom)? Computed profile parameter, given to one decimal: 30.1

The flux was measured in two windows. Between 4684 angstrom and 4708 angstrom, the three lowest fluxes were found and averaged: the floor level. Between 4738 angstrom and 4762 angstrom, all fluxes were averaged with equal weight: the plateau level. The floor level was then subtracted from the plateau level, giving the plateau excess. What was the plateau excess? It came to 7.0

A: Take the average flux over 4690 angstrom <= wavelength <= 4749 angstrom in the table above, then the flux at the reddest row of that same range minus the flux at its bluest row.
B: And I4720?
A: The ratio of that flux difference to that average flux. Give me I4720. 0.19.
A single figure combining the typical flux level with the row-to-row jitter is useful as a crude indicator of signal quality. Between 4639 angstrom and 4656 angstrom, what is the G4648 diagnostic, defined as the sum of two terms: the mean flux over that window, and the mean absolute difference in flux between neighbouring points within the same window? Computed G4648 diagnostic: 33.4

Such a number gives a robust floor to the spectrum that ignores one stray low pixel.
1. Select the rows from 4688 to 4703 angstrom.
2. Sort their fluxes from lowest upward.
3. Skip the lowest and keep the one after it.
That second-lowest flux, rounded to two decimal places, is 28.91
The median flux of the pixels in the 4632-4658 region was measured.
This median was 29.8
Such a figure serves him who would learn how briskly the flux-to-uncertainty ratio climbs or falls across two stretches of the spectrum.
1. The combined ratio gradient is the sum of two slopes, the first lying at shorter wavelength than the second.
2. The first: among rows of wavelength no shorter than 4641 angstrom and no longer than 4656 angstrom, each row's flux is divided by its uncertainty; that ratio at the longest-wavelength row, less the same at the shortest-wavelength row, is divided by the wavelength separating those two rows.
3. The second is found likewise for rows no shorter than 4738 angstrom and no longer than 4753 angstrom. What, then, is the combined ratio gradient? 0.3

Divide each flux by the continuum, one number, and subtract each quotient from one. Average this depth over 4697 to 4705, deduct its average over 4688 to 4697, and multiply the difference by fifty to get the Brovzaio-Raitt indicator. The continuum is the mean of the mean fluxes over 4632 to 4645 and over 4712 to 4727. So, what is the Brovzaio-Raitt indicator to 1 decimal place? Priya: 3.3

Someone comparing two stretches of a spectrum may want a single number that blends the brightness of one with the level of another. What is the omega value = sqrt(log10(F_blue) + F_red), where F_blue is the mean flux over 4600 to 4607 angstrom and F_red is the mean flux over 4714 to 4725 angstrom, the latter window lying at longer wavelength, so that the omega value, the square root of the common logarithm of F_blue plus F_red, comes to 5.84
